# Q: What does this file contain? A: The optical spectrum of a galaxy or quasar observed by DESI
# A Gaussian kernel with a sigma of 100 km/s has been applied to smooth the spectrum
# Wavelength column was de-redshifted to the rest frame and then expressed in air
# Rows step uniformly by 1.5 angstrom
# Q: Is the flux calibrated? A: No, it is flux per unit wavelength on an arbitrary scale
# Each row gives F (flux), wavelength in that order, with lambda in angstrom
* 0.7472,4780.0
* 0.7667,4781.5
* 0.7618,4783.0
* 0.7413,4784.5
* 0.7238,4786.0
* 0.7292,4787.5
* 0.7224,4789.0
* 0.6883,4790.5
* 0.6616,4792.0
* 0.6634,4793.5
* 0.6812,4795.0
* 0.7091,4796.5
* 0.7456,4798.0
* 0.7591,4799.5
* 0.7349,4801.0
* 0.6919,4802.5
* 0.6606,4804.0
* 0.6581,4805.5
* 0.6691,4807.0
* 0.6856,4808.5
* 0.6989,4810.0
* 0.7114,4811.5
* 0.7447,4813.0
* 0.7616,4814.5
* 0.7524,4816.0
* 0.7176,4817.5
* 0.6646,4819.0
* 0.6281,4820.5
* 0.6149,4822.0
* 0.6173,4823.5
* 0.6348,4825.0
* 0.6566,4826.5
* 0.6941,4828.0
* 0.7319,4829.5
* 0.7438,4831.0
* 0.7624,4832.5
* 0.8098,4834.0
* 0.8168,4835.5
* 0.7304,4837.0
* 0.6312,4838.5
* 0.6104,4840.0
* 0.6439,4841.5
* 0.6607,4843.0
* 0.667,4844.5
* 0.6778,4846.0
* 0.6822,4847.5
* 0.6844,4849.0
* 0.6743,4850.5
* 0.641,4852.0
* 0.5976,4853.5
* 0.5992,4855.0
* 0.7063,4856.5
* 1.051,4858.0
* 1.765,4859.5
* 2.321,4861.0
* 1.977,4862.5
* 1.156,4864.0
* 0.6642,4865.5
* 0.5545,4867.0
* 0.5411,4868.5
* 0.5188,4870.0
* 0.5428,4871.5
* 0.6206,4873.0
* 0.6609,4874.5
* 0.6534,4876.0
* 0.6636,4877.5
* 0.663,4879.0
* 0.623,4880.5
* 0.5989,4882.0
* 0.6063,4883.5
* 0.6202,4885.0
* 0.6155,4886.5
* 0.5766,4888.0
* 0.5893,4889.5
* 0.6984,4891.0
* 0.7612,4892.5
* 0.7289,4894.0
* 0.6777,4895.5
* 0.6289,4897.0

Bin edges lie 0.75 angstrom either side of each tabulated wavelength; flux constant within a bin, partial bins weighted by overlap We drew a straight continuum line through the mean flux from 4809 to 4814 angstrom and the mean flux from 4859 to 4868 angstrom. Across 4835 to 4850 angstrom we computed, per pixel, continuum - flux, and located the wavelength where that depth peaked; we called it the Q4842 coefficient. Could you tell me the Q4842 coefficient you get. 4849.0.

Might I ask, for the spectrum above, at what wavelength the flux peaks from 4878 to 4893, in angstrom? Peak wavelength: 4892.5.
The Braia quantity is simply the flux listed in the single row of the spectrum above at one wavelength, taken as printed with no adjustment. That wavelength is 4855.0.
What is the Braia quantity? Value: 0.5992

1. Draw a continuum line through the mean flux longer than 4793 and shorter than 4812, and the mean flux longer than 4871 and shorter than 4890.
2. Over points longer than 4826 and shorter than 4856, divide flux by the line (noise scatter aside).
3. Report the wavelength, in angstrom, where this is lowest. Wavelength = 4853.5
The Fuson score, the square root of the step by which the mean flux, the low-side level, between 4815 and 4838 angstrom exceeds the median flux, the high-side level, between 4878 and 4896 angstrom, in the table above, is 0.29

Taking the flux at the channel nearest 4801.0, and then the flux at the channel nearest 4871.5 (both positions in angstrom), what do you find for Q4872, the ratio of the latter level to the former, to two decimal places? 0.74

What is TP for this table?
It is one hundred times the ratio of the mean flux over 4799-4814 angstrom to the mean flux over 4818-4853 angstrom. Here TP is 103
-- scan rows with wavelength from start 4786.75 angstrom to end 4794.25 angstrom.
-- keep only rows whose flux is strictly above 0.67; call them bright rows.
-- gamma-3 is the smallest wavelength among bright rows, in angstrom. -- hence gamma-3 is 4787.5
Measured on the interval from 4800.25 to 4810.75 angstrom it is 4801.0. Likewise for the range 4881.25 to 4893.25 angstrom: 4891.0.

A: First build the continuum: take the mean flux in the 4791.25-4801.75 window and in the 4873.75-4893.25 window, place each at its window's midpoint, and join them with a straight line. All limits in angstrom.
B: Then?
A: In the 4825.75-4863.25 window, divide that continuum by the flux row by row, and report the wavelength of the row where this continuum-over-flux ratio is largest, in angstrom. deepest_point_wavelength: 4853.5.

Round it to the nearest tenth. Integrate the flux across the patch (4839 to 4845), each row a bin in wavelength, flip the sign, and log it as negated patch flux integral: -3.9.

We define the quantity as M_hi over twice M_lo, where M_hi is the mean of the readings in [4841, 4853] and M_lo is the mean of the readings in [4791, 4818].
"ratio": 0.47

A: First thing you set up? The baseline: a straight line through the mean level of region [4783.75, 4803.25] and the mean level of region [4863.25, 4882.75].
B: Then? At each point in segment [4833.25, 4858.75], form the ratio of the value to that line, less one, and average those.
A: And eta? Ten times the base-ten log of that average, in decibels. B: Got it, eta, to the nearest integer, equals -14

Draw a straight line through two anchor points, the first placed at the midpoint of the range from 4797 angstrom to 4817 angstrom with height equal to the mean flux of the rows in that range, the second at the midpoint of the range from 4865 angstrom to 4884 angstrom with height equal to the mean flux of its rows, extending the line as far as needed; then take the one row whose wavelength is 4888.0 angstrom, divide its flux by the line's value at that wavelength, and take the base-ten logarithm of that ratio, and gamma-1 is -0.008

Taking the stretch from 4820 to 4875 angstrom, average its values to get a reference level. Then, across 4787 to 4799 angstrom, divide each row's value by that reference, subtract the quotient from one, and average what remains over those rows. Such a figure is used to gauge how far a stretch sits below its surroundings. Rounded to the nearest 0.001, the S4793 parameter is 0.116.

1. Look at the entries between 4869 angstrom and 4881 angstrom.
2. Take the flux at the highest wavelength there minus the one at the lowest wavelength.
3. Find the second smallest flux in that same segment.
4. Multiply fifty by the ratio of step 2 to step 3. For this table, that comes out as 10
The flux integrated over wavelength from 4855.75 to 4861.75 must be 8.8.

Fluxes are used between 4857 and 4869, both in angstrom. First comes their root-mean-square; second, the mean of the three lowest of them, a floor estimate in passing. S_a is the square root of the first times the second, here 0.91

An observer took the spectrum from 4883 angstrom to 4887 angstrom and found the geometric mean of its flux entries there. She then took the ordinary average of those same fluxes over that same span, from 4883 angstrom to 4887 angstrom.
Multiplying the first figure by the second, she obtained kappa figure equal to 0.38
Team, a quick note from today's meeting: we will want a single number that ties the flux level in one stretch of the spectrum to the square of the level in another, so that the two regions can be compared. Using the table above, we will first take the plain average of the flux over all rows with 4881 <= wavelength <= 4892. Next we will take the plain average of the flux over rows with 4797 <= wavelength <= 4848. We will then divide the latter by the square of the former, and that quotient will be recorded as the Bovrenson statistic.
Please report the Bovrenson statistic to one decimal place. 1.8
